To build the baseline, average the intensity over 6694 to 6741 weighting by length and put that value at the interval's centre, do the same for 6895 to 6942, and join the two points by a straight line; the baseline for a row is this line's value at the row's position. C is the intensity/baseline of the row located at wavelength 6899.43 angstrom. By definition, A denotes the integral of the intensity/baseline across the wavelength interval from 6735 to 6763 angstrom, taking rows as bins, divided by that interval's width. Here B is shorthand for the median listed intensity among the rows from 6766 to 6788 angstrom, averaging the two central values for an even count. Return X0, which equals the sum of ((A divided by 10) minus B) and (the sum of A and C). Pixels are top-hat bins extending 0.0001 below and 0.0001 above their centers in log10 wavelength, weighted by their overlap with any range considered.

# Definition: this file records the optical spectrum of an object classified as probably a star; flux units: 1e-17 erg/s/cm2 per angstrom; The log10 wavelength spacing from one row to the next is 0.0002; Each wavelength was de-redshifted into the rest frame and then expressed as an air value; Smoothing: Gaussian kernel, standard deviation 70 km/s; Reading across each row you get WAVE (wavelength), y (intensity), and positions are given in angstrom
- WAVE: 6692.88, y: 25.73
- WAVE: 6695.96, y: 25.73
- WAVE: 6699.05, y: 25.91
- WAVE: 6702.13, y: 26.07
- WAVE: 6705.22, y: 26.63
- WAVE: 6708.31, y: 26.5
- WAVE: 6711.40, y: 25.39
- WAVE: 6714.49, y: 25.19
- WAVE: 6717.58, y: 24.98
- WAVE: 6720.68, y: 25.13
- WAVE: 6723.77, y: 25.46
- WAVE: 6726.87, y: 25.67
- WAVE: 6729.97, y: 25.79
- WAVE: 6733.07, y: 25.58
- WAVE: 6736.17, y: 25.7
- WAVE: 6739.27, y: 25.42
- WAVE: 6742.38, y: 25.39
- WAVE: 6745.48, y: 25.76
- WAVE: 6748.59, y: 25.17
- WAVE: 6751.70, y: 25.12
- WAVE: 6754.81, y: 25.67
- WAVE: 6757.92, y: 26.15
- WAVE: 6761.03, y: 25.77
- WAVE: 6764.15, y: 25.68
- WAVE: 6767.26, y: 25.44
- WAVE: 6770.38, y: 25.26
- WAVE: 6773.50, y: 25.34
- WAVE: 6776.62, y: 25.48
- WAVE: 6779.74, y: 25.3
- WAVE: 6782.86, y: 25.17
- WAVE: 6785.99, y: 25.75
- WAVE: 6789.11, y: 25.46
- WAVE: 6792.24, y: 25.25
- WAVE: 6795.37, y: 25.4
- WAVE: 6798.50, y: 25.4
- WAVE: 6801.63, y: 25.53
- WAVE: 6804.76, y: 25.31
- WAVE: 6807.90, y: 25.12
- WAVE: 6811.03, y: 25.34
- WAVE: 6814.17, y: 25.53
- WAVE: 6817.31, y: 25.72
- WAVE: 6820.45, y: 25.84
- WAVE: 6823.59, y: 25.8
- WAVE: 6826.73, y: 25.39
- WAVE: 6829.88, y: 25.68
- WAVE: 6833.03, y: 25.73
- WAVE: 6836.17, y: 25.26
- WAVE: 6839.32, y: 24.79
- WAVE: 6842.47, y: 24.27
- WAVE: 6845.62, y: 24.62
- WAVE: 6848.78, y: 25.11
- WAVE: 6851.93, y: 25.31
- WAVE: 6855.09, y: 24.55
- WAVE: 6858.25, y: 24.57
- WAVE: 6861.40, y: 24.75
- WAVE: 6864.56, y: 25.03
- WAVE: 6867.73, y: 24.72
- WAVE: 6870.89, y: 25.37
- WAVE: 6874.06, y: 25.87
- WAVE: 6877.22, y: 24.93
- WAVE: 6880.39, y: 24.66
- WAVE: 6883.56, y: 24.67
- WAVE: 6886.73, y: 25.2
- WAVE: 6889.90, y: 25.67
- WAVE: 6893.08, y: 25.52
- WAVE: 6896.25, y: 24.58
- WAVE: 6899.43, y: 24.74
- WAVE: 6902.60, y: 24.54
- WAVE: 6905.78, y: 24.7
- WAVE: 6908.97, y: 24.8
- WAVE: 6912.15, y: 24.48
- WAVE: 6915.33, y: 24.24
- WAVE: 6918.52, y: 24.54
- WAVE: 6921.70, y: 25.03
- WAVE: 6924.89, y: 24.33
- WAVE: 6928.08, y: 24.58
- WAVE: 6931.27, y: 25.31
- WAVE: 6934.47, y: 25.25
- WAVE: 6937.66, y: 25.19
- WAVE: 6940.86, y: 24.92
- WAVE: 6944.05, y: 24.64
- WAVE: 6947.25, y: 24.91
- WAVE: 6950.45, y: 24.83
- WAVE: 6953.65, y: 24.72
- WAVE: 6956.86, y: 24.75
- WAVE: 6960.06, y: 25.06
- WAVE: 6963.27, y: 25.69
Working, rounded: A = 1.00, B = 25.3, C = 0.996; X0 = -23.2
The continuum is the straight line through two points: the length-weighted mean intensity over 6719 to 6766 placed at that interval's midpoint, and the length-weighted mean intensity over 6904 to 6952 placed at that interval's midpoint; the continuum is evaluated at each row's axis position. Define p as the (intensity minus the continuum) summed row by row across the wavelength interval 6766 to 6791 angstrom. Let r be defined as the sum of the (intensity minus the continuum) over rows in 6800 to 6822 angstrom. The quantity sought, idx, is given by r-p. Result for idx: 1.6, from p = -0.1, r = 1.5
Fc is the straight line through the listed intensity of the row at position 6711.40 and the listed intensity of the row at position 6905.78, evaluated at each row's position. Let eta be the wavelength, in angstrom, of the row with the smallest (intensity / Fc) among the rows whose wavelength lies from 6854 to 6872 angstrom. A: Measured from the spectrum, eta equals 6855.09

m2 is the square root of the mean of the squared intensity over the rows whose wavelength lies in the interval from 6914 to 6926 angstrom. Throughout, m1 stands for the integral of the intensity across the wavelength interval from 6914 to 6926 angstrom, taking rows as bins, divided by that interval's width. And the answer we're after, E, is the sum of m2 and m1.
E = 49.1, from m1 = 24.6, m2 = 24.5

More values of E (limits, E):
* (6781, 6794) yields 50.8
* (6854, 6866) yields 49.5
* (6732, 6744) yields 51.1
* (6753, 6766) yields 51.6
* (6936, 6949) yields 49.8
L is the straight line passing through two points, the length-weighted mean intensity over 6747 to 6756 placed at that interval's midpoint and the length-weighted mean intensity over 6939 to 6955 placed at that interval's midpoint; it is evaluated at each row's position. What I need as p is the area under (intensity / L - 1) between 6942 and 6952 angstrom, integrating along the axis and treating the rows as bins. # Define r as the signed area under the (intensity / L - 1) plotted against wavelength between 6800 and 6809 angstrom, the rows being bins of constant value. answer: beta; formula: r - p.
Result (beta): 0.07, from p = -0.01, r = 0.06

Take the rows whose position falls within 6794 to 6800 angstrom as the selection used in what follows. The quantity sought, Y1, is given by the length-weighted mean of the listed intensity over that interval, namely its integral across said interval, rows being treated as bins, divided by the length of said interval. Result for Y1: 25.4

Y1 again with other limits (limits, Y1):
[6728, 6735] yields 25.7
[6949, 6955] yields 24.8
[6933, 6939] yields 25.2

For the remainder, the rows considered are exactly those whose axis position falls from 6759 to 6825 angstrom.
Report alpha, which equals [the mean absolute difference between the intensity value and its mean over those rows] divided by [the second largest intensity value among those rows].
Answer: 0.007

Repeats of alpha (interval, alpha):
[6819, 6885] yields 0.016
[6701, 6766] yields 0.012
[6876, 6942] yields 0.013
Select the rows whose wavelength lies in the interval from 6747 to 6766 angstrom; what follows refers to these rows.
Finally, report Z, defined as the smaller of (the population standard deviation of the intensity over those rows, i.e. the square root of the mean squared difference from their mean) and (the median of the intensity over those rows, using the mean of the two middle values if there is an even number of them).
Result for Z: 0.4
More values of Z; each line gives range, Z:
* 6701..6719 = 0.6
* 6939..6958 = 0.1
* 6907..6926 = 0.3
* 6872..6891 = 0.5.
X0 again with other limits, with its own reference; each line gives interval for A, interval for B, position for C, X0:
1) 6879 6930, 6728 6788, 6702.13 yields -23.4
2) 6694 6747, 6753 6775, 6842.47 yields -23.6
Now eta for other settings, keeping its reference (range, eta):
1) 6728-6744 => 6742.38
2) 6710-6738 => 6717.58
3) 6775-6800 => 6782.86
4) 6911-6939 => 6915.33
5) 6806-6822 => 6807.90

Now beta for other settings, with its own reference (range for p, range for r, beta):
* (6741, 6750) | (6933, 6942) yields 0.06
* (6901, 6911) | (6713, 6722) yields 0.00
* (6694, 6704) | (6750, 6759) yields -0.08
